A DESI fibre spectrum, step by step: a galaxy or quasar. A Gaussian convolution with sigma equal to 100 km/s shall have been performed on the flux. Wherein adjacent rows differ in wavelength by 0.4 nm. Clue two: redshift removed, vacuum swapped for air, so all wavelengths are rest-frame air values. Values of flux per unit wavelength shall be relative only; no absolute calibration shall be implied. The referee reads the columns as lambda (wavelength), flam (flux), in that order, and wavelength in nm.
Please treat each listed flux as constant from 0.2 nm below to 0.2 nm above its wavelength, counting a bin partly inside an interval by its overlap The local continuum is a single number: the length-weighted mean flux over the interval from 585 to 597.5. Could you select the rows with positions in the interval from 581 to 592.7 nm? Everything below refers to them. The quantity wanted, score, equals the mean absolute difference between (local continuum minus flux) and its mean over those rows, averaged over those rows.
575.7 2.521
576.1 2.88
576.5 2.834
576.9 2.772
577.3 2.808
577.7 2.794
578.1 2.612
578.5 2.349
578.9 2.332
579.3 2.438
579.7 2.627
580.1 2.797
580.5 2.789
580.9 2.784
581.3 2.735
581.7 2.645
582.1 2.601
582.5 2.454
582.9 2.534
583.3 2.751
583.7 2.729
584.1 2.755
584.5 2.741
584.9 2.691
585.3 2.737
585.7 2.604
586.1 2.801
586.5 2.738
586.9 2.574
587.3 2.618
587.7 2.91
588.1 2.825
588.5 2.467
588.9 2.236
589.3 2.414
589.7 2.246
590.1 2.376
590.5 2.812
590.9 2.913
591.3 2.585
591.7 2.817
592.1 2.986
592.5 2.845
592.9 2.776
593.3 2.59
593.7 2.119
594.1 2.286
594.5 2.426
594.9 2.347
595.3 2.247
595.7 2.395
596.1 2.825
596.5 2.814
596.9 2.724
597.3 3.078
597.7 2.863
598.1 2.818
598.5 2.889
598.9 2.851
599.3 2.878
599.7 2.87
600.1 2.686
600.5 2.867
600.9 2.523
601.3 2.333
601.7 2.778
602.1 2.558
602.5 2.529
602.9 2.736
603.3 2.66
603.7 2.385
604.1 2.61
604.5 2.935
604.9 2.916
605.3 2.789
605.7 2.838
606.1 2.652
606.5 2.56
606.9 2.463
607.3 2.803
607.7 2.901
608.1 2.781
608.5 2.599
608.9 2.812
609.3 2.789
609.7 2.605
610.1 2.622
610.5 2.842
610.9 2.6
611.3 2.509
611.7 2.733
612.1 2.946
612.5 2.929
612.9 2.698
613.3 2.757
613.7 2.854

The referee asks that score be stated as 0.15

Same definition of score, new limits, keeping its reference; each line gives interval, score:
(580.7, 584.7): 0.09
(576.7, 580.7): 0.16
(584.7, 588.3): 0.09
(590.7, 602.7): 0.21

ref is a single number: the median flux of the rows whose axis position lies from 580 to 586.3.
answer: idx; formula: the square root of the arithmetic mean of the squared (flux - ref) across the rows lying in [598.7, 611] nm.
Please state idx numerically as 0.16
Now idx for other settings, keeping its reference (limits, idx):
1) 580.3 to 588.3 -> 0.11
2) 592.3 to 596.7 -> 0.34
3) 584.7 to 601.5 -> 0.25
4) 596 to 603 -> 0.17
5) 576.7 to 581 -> 0.20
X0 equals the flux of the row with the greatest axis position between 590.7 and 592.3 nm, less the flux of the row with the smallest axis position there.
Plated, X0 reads 0.07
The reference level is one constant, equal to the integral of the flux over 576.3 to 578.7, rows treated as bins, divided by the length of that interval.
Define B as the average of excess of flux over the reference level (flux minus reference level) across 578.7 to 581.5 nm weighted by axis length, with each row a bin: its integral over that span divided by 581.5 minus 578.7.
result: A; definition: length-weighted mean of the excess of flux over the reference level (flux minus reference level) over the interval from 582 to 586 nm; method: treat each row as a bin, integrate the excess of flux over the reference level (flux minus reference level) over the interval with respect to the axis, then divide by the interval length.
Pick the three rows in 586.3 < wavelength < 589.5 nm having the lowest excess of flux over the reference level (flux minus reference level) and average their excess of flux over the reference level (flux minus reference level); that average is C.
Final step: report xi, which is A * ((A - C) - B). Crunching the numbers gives -0.010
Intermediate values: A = -0.030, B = -0.052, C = -0.32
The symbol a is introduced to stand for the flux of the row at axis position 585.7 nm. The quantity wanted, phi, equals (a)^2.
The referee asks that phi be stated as 6.8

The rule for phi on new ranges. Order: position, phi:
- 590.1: 5.6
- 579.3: 5.9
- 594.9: 5.5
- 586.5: 7.5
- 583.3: 7.6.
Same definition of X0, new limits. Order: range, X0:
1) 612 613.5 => -0.19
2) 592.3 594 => -0.73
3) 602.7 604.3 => -0.13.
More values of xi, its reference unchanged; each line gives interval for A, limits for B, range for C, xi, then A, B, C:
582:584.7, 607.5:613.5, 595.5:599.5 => 0.002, -0.041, 0.047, -0.05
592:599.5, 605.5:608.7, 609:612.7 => -0.003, -0.028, 0.005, -0.12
